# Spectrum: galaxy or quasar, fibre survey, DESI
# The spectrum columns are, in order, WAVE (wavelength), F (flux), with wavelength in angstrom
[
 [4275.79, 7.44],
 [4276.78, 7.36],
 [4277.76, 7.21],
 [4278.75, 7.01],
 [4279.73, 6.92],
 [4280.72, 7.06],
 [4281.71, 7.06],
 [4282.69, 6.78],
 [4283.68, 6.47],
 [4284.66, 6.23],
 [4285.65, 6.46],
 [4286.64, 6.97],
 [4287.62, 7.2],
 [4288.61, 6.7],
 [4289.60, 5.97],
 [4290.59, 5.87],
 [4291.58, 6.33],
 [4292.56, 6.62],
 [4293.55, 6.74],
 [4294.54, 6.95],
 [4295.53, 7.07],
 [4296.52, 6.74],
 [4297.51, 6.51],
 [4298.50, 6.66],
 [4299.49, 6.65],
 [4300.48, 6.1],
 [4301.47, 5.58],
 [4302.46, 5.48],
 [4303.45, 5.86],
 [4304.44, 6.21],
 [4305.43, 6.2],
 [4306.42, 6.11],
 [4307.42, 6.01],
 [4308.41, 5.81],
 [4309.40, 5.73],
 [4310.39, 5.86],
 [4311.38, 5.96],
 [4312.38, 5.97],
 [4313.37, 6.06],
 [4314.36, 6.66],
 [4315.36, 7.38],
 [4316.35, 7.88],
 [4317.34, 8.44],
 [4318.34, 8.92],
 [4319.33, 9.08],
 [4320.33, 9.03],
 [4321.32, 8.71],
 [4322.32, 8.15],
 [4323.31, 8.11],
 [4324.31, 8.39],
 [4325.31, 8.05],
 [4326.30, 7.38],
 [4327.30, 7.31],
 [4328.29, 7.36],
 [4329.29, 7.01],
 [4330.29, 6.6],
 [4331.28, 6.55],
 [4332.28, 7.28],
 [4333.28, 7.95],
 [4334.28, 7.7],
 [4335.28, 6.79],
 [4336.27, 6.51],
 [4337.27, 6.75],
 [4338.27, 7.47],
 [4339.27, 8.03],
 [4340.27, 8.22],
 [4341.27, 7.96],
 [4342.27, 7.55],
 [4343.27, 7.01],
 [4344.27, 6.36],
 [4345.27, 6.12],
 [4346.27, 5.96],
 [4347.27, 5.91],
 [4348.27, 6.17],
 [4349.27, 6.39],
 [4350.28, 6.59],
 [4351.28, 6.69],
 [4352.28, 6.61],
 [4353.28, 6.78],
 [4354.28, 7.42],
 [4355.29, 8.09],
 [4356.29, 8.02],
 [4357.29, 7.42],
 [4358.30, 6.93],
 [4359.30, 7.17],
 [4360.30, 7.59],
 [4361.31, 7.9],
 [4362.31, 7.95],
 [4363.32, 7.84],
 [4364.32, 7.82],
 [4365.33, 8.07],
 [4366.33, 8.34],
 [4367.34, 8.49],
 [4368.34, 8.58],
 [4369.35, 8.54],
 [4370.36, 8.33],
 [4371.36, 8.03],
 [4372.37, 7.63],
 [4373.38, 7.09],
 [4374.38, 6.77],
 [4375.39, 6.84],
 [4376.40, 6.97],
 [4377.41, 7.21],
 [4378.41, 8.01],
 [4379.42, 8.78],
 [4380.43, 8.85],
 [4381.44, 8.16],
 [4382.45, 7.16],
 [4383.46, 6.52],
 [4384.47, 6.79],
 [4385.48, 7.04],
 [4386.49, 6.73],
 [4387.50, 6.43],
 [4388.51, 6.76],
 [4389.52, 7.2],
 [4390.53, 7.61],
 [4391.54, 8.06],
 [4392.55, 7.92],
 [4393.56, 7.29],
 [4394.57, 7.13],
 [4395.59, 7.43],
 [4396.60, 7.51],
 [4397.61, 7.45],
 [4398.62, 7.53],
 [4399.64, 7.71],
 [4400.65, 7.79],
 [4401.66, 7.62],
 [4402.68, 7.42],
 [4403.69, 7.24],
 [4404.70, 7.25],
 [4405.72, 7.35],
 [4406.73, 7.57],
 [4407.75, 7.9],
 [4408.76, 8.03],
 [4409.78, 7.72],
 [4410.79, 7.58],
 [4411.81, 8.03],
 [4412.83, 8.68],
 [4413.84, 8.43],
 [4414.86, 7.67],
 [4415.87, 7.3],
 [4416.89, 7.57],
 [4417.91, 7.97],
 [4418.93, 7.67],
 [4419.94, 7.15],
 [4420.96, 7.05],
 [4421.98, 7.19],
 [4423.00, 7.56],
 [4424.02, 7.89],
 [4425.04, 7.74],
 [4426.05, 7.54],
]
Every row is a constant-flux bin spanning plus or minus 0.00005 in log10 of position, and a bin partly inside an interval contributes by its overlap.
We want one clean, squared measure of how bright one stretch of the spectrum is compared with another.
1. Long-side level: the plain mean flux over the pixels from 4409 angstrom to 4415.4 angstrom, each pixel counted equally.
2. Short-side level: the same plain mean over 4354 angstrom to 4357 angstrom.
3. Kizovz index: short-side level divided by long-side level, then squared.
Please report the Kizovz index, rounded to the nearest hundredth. 0.96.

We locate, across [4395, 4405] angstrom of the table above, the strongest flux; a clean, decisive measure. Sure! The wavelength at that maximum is 4400.65 angstrom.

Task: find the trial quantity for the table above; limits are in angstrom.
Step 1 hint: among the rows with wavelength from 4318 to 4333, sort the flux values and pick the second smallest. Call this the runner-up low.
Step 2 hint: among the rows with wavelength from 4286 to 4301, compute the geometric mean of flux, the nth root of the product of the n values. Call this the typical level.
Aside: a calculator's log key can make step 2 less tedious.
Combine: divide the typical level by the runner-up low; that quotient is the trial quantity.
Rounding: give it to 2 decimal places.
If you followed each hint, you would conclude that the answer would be 1.00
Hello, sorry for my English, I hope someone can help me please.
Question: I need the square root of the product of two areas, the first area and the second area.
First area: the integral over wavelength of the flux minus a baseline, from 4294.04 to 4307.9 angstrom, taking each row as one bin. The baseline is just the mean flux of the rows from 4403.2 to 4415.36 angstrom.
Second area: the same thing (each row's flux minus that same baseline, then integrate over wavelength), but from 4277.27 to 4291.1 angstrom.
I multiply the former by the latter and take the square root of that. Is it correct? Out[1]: 17.6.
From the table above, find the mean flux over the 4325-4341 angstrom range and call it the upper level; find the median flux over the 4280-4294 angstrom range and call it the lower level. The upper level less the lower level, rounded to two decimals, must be 0.65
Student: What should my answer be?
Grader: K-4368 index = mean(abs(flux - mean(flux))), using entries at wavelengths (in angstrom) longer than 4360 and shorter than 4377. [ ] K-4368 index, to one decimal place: 0.5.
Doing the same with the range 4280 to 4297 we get 0.3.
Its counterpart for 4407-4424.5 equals 0.3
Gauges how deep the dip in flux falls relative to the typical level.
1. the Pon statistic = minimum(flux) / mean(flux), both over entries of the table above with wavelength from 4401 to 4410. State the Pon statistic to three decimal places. 0.957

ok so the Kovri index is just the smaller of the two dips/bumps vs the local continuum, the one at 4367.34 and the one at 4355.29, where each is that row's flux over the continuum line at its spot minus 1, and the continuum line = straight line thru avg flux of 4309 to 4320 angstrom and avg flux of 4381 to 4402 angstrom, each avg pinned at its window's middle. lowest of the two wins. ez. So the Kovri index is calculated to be 0.12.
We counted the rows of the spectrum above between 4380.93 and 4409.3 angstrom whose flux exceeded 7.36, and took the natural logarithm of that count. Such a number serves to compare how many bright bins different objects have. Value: 2.7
